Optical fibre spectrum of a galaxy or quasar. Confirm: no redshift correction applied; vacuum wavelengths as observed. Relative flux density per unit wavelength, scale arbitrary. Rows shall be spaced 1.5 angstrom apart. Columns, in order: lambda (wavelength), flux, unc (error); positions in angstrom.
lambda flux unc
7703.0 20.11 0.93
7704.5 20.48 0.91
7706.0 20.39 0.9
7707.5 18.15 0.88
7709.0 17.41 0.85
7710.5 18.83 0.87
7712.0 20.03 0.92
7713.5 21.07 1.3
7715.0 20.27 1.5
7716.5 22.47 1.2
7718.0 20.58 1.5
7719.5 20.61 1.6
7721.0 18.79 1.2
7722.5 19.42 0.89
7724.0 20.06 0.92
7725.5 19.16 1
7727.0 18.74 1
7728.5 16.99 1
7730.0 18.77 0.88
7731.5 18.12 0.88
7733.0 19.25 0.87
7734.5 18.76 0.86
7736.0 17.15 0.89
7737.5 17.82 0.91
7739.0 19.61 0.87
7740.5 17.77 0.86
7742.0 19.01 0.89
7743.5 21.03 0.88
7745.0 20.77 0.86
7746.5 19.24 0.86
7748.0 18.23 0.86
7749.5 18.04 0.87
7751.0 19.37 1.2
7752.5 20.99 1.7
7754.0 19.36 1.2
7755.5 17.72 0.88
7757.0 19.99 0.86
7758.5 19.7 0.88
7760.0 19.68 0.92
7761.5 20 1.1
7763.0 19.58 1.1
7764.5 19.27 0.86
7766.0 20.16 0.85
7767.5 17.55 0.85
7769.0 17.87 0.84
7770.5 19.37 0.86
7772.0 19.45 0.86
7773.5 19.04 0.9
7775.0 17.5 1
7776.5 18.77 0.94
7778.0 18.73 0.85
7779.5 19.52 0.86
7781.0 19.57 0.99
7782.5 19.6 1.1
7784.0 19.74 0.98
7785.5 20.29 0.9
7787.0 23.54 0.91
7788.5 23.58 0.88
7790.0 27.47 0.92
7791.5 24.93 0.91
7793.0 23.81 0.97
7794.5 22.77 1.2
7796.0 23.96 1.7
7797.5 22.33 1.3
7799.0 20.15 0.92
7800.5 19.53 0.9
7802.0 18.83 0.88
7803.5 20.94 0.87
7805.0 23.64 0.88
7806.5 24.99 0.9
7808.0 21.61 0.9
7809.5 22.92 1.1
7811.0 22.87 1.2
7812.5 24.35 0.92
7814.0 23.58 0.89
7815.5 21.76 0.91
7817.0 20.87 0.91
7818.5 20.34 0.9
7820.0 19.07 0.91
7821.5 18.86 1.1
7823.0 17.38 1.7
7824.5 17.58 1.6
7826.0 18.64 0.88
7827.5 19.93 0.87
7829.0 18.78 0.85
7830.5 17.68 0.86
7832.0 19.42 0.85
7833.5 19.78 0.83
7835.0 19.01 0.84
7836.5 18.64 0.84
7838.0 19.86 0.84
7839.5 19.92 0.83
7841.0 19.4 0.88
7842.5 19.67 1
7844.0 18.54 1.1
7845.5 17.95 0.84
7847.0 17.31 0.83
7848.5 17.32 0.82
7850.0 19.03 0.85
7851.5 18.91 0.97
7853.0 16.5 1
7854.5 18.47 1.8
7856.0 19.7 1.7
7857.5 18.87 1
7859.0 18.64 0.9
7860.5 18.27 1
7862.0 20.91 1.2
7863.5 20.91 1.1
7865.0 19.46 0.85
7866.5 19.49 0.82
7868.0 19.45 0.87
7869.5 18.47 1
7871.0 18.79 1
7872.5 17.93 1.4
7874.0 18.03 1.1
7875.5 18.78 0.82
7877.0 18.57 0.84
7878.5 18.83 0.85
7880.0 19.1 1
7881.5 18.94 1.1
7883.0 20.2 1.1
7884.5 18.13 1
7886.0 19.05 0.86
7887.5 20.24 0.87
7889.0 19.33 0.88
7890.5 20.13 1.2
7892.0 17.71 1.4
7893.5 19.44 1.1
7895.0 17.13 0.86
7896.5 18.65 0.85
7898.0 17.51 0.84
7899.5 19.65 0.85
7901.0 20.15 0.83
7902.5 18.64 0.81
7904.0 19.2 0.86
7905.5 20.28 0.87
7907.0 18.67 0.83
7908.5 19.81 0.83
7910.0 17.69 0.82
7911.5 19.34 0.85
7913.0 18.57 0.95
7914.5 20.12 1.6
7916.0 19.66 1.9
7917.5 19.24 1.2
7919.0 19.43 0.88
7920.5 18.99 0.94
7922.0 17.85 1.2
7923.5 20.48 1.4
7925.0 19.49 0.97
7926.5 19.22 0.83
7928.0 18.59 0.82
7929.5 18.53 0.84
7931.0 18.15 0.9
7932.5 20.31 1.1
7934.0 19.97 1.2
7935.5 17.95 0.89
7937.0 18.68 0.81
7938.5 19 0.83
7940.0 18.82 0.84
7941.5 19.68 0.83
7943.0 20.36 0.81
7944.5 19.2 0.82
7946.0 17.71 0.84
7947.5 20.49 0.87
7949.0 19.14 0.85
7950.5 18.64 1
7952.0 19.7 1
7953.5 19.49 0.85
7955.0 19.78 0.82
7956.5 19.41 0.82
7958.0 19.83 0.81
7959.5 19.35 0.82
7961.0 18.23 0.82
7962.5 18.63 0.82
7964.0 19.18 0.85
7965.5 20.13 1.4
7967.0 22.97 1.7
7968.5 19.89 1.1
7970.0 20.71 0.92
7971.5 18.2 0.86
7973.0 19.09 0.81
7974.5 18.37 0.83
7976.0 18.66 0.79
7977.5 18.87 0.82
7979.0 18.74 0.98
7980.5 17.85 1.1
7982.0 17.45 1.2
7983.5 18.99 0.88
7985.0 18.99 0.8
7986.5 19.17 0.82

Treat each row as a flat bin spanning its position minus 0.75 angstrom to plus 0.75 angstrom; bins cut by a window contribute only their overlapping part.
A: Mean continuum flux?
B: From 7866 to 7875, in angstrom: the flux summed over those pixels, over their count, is 18.7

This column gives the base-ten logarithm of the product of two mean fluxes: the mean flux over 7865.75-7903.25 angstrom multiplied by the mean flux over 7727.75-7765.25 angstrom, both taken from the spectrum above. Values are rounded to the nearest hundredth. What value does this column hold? 2.56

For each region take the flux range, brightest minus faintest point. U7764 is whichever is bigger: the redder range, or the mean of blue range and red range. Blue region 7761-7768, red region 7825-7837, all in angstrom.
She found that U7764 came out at 2.4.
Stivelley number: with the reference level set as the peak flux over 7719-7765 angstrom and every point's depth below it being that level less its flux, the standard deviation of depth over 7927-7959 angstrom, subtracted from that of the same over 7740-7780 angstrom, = 0.21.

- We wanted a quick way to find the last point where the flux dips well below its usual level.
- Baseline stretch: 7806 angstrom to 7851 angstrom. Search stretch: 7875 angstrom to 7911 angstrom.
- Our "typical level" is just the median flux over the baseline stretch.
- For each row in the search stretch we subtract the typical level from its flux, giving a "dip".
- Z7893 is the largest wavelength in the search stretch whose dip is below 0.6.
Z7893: 7910.0 angstrom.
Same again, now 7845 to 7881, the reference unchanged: 7880.0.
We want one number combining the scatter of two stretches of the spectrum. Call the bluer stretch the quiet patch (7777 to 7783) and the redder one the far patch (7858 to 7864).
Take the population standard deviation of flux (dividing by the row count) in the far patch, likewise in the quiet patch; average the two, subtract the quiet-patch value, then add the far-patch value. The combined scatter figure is 1.7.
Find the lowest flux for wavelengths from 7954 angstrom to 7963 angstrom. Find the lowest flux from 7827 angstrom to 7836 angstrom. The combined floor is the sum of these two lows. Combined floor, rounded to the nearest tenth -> 35.9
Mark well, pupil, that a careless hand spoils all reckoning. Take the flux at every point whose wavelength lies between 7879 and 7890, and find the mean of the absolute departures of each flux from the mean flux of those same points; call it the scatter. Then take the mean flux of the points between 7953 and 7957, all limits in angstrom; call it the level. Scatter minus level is -19.0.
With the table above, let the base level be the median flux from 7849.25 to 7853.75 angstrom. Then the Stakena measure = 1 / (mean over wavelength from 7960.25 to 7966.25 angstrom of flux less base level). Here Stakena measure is 7.5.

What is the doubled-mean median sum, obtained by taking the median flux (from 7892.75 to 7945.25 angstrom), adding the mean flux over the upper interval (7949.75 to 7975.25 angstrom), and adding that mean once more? 58.2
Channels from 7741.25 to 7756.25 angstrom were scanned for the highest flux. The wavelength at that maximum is 7743.5 angstrom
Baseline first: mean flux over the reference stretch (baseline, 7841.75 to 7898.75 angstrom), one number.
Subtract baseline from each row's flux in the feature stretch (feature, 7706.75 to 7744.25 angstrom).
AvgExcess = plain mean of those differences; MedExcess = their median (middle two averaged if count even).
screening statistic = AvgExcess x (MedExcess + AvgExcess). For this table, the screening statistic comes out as 0.24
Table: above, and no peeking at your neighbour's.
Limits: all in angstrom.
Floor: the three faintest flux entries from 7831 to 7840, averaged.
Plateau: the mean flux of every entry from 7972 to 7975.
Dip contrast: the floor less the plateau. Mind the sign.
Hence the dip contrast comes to 0.3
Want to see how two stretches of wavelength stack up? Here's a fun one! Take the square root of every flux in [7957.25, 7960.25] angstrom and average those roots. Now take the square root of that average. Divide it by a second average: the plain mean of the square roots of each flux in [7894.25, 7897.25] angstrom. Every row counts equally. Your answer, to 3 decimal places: 0.498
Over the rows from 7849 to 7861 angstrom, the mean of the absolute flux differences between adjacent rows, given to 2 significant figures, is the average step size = 1.0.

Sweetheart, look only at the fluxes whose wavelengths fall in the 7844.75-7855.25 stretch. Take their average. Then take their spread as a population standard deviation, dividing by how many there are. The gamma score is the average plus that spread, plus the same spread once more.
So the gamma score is 19.7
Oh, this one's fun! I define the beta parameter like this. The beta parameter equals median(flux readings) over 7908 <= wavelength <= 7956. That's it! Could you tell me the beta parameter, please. 19.2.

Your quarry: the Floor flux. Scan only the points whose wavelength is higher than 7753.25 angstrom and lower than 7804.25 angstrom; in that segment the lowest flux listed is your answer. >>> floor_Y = 17.5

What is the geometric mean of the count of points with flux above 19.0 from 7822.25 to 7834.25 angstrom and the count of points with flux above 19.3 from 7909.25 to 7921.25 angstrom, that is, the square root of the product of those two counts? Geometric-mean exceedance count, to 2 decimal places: 3.46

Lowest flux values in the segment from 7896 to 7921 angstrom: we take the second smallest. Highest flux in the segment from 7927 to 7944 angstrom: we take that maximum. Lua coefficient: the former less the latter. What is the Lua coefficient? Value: -2.7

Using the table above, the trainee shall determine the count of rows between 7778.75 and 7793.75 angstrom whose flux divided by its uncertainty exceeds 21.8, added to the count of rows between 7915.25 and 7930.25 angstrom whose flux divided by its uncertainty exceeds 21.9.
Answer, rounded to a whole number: 11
